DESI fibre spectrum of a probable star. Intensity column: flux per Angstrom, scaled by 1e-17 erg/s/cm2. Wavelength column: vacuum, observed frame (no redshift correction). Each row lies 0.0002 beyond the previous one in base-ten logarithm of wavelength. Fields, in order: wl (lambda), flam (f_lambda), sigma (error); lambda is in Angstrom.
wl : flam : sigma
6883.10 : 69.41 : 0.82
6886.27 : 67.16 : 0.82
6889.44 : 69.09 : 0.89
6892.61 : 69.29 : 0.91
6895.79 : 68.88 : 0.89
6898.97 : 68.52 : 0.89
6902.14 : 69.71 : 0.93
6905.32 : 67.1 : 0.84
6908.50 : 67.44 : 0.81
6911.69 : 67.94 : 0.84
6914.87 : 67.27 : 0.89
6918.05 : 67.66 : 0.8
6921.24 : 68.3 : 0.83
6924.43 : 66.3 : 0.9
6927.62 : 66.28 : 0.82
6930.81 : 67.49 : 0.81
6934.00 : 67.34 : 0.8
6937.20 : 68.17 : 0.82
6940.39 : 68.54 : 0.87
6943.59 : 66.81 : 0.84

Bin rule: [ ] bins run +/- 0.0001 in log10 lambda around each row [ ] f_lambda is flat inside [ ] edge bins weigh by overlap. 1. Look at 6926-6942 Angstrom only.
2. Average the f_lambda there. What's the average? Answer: 67.6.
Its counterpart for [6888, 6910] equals 68.6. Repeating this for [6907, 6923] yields 67.7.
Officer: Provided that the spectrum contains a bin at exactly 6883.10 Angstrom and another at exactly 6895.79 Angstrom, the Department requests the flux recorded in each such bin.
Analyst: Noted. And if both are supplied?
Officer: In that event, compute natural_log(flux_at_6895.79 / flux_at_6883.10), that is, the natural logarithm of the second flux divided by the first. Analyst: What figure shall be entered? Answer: -0.0077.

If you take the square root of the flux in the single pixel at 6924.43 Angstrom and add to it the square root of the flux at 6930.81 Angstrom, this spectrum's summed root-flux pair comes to 16.36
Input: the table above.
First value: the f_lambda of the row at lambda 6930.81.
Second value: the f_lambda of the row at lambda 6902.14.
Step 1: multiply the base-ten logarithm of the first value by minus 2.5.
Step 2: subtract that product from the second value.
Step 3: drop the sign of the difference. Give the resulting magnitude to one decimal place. 74.3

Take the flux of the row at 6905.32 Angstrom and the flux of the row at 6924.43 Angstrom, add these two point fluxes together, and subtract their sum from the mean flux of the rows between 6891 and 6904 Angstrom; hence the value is -64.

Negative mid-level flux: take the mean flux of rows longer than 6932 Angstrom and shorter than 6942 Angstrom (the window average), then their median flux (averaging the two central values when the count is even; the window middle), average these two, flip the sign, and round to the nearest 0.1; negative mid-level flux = -68.1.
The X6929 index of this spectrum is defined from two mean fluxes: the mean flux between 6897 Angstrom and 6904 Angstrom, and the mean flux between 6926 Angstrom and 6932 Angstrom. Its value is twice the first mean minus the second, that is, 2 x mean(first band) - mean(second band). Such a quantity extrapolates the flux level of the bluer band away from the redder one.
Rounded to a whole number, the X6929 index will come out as 71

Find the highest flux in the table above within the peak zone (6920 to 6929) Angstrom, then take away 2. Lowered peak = 66.3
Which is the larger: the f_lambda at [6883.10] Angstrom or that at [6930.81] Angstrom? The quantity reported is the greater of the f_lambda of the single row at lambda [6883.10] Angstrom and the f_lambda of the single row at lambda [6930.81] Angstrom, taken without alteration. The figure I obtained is 69.4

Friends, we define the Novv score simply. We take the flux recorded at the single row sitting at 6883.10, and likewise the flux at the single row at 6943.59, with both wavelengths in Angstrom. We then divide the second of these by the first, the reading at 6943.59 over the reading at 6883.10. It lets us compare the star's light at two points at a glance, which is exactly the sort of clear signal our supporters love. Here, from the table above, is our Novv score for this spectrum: 0.96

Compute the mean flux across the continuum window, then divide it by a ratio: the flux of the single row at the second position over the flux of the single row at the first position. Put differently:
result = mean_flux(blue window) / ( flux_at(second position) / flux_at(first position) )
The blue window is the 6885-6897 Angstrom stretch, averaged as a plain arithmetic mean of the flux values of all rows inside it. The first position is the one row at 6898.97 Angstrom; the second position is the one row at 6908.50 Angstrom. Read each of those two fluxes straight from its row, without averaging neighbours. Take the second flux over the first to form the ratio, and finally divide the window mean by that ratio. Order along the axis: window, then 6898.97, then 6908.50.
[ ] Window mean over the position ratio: 69.7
